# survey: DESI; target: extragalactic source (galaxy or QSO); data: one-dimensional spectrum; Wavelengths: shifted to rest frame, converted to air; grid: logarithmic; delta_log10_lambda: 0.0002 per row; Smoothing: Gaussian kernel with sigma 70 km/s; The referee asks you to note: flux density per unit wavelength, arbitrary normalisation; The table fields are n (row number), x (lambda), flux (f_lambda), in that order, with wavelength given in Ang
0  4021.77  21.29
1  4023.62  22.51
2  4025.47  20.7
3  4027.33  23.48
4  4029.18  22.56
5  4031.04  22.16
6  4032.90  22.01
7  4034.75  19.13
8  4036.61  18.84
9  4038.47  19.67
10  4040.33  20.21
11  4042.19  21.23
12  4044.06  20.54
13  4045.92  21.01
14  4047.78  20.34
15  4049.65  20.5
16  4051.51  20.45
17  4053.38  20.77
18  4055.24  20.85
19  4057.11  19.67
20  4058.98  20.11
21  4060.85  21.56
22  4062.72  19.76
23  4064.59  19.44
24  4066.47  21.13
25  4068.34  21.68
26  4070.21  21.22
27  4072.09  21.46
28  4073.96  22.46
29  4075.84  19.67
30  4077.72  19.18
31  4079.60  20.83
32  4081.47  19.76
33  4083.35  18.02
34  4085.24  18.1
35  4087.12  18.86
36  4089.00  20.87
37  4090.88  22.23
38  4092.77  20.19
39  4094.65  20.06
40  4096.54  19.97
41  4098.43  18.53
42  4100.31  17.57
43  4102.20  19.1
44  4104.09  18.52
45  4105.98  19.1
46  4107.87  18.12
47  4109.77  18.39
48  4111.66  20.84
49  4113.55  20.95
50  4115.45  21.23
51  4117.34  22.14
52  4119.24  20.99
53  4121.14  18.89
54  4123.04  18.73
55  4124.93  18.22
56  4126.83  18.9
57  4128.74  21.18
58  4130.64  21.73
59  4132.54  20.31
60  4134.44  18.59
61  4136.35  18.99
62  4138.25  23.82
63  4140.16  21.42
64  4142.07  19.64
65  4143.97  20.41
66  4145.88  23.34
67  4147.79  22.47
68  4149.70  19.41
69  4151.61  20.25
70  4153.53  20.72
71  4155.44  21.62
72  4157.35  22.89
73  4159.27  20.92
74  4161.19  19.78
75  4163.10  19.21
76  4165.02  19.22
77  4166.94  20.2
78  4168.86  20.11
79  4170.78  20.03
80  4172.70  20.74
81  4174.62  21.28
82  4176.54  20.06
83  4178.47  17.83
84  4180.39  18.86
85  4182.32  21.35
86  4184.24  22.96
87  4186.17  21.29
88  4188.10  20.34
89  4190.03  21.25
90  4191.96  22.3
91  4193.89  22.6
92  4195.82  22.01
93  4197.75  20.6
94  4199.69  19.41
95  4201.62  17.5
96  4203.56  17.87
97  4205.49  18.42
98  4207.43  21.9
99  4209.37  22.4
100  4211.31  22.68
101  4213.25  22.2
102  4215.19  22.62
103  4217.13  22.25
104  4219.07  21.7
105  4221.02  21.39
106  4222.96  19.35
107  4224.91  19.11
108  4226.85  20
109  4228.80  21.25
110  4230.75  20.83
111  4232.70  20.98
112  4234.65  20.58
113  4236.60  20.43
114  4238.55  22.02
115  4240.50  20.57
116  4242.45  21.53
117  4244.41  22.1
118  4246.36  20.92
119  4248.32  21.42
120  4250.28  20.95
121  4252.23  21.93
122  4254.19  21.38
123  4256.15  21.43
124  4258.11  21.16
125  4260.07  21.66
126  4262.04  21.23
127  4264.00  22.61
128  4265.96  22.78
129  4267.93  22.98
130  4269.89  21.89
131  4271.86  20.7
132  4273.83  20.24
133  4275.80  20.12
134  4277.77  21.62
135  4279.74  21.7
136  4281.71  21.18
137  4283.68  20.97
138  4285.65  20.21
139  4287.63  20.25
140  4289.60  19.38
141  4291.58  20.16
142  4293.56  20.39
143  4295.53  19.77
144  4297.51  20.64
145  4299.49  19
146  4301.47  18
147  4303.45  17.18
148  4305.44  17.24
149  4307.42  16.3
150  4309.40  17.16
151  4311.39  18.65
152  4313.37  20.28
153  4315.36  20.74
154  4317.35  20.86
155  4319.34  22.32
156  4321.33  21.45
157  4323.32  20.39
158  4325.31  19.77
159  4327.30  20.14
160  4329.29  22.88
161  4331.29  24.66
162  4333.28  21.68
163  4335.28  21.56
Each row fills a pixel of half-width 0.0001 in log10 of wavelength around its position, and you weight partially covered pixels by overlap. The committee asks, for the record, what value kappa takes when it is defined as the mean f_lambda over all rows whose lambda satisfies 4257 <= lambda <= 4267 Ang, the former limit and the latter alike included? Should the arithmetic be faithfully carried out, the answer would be 21.9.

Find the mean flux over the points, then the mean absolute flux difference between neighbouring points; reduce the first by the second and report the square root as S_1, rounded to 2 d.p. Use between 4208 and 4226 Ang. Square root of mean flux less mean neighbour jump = 4.58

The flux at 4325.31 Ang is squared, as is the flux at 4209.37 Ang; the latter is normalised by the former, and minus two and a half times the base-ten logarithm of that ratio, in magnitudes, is -0.27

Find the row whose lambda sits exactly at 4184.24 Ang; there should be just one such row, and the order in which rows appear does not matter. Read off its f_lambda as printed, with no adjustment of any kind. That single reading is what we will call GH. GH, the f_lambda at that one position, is 22.96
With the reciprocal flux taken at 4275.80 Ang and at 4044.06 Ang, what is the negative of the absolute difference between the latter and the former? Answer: -0.001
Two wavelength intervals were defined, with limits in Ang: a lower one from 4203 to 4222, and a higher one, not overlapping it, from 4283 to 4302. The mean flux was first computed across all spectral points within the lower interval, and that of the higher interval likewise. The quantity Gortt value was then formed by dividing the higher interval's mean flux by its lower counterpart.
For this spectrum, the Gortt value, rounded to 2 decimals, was 0.93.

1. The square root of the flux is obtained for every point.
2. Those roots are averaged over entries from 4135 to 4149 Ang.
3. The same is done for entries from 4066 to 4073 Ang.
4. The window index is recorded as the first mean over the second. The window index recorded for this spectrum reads 1.00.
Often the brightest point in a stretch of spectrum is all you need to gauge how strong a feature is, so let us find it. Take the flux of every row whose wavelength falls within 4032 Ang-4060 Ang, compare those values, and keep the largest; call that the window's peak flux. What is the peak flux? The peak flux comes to 22.01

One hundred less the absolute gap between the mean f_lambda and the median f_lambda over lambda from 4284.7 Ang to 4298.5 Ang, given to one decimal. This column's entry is 99.9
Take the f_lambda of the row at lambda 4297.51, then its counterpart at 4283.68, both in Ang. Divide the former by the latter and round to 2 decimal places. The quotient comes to 0.98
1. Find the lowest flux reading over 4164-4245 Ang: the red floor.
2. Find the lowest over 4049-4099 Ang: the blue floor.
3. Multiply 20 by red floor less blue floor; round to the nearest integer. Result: -10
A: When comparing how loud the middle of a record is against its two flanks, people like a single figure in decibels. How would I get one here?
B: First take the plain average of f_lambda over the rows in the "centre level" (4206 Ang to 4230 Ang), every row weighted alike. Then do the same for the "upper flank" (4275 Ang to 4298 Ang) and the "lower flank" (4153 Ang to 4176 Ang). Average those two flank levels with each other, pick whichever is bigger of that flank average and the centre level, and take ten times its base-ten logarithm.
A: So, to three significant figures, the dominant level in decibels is 13.3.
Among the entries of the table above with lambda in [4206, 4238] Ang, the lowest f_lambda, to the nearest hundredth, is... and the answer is 19.11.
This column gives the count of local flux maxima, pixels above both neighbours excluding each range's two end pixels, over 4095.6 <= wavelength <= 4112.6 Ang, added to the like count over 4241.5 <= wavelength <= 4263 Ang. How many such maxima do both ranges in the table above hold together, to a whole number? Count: 7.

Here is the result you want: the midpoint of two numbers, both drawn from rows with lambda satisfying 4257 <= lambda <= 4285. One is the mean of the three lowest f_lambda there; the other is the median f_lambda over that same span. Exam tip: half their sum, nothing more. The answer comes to 20.9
